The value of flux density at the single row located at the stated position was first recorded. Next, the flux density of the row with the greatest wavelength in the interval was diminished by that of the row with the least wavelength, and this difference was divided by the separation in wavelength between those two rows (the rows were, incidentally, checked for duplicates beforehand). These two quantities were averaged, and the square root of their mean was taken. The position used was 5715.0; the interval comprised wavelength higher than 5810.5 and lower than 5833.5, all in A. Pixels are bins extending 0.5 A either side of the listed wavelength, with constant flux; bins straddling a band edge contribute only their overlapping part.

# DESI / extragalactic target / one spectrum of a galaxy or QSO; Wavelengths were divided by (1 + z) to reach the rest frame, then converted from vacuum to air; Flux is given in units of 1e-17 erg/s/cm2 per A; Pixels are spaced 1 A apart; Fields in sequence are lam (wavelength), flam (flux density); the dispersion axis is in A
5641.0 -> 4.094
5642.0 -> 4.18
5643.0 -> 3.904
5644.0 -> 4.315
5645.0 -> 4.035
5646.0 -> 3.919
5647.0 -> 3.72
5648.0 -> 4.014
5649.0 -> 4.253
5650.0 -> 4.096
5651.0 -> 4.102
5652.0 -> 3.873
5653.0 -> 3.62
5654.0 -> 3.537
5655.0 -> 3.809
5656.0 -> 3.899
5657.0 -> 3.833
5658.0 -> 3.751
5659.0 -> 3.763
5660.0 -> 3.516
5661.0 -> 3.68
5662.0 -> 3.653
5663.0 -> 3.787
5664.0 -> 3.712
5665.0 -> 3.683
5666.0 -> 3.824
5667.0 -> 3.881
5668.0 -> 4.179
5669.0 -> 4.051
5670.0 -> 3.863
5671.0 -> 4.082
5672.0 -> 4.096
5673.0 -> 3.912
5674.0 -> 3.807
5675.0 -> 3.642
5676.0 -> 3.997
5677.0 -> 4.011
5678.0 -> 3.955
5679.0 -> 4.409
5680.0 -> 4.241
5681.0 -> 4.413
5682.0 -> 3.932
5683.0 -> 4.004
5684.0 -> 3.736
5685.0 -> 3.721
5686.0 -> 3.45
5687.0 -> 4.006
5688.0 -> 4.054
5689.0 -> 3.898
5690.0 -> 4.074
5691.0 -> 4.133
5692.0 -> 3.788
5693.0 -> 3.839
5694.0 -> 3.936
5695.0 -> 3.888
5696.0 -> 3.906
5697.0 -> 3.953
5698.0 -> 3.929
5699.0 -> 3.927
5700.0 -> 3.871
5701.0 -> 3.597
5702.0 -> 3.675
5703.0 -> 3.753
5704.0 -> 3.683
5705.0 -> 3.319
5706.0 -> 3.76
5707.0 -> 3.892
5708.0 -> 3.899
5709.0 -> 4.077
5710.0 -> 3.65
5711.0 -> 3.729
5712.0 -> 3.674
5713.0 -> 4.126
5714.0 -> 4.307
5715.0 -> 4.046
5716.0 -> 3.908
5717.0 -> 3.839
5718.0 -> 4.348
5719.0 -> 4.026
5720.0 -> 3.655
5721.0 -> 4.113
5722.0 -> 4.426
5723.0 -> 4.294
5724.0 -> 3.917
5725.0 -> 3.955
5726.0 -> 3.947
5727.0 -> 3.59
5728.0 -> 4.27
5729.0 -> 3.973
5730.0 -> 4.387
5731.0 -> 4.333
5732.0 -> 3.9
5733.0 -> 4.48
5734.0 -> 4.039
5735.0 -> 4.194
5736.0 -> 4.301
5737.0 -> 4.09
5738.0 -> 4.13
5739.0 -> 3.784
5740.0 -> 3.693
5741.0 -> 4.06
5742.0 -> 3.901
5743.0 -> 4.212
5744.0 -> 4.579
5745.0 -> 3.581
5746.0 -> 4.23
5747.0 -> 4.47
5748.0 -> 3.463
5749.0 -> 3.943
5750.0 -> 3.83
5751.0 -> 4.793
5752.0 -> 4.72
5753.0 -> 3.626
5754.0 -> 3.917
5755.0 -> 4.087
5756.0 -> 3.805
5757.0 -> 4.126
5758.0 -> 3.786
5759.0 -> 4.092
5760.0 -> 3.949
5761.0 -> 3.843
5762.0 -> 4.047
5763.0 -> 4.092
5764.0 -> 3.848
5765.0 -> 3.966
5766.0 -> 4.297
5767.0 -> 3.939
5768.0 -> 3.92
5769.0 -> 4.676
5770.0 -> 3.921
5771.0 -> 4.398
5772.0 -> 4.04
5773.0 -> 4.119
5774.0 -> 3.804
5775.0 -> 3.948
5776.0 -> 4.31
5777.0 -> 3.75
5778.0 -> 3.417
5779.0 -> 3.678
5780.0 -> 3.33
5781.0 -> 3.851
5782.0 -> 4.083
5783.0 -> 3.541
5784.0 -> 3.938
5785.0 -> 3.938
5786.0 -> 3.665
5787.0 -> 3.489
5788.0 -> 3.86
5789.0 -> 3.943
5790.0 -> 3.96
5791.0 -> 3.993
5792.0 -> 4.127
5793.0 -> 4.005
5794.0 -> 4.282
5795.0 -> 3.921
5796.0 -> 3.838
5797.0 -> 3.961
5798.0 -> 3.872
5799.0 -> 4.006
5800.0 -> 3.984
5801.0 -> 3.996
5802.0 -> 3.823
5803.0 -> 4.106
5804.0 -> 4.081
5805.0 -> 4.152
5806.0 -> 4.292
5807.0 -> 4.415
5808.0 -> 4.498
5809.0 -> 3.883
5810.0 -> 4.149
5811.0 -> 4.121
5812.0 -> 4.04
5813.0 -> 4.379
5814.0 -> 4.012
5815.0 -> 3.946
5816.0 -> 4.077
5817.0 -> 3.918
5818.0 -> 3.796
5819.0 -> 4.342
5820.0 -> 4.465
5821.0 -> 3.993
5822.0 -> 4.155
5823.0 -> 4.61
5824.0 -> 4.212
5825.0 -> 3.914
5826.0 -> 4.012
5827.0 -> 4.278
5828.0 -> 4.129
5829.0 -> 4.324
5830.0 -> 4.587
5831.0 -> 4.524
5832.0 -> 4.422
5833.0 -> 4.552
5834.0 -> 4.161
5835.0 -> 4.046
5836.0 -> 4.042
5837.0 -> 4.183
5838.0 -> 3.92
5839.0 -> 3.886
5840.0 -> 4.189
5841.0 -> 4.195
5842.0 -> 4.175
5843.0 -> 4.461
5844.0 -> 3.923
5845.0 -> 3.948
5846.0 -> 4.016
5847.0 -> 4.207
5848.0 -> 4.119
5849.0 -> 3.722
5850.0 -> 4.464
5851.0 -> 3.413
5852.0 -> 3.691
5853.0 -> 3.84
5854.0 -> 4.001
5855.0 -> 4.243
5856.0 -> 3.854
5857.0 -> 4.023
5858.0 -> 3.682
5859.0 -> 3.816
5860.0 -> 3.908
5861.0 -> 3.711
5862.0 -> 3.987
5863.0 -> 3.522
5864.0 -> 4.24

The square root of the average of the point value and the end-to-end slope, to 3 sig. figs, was 1.43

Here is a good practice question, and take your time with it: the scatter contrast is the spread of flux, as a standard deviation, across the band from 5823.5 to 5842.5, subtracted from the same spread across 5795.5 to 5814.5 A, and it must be -0.02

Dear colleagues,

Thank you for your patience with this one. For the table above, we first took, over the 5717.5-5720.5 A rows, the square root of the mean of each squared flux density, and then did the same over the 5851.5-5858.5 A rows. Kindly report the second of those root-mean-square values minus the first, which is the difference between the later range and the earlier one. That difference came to -0.11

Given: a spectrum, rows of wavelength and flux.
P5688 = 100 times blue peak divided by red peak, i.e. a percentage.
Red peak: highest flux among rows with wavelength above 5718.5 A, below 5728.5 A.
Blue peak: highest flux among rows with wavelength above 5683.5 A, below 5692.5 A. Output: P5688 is 93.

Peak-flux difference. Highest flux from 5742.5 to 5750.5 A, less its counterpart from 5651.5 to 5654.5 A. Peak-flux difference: 0.71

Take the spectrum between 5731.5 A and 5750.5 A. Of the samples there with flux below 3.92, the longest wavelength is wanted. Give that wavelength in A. 5750.0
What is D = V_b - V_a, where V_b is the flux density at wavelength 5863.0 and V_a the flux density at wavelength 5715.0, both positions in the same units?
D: -0.5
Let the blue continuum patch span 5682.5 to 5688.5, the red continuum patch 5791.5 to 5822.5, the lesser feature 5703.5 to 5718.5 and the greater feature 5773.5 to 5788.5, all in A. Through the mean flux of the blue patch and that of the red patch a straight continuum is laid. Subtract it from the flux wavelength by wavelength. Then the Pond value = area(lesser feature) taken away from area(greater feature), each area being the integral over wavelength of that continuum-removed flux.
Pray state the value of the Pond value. -4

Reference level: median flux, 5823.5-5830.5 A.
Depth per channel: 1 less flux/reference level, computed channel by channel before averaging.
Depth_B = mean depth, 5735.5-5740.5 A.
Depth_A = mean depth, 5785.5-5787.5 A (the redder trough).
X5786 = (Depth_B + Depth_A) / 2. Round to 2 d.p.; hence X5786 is 0.10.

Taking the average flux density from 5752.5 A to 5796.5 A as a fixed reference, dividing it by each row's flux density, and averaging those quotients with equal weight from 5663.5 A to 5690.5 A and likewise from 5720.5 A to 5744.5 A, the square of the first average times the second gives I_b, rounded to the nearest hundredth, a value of 0.96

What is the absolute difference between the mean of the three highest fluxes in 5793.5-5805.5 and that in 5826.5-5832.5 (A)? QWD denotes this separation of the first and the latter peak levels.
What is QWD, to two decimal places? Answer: 0.33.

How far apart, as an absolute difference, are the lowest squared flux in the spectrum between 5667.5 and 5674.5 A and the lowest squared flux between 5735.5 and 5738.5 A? 2.2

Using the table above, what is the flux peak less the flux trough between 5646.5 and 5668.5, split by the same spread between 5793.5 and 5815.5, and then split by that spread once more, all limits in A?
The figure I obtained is 1.62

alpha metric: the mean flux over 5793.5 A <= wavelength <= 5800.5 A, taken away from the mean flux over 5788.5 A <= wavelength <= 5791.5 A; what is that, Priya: -0.02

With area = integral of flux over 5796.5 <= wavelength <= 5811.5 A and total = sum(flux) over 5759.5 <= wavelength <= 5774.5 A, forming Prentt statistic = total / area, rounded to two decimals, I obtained 0.99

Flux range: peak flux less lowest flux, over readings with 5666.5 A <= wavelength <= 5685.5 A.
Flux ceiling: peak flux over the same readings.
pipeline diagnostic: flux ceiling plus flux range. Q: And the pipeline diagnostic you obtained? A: 5.2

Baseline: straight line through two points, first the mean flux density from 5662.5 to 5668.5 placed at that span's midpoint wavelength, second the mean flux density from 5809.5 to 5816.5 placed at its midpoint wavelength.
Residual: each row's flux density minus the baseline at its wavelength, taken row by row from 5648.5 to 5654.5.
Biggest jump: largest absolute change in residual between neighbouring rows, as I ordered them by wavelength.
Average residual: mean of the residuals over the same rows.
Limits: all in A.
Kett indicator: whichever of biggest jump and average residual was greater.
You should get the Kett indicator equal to 0.25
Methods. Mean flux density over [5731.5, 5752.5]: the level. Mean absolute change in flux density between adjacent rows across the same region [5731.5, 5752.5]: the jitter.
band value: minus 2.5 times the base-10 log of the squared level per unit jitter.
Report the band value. -4.1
